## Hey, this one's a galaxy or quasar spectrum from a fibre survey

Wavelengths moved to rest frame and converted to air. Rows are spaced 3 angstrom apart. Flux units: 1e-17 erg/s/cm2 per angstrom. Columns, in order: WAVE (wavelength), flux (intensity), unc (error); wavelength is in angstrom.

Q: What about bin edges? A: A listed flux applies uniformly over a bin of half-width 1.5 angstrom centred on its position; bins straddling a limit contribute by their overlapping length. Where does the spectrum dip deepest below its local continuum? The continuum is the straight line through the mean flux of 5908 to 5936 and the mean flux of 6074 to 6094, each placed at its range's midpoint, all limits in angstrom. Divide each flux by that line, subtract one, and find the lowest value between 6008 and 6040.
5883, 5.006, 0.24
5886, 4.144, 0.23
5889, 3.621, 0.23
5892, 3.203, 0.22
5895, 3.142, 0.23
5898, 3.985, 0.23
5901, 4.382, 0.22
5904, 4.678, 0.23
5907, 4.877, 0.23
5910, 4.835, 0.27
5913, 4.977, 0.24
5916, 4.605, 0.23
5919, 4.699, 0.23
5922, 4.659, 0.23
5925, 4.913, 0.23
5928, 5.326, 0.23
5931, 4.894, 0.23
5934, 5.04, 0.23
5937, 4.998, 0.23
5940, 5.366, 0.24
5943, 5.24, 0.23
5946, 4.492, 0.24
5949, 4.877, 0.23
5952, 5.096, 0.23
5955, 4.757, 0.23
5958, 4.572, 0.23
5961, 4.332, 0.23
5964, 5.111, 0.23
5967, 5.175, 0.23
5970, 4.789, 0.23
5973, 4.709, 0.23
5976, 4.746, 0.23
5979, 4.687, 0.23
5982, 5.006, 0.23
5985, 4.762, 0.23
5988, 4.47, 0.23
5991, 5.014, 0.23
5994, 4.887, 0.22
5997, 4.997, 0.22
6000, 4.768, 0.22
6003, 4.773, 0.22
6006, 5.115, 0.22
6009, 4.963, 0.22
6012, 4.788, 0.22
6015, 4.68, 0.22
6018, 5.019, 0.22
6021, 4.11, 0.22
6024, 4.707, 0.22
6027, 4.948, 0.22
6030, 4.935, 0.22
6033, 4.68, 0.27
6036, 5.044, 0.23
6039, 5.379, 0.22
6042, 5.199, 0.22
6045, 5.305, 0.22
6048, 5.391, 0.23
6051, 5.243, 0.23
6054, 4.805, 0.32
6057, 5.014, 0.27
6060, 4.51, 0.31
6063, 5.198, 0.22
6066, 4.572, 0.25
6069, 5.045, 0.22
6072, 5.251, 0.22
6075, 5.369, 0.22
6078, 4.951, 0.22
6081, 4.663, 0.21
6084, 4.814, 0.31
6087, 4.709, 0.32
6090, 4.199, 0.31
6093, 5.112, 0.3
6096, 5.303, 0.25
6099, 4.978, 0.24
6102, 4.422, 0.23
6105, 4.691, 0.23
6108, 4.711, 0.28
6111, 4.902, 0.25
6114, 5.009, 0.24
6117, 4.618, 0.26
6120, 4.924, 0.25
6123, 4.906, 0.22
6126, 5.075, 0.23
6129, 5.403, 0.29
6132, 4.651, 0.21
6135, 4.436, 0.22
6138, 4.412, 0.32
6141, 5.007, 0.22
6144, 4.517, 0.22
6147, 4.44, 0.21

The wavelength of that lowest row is 6021 angstrom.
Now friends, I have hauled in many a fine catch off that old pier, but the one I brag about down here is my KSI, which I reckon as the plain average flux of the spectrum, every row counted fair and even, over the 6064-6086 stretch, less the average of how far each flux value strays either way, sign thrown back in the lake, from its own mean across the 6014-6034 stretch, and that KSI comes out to 4.74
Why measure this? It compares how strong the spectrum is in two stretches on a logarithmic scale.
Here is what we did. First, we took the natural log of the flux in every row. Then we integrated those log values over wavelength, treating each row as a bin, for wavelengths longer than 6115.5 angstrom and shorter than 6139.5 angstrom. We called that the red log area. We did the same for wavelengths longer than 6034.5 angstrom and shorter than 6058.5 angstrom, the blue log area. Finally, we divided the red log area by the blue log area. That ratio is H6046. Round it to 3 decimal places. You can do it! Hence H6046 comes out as 0.954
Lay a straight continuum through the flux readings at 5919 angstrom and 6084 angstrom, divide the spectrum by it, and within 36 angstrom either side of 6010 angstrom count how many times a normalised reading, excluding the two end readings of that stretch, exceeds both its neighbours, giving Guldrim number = 7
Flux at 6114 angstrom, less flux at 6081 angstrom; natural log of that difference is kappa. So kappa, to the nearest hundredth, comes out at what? -1.06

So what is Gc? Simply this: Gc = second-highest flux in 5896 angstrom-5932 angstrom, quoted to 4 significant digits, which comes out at 4.977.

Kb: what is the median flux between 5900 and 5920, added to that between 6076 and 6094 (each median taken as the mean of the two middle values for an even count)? 9.5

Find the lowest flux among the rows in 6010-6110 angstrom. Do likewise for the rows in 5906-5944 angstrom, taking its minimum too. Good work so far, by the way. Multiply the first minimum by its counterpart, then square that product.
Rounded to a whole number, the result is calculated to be 358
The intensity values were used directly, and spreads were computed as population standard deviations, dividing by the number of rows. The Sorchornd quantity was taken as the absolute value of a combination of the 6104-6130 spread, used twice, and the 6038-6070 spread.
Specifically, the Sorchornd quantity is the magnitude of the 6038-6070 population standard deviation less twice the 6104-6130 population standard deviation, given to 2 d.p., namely 0.15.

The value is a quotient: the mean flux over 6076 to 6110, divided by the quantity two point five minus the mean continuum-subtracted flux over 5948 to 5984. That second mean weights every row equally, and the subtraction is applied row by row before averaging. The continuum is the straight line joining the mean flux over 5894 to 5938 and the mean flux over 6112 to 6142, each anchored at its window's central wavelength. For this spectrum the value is 2.00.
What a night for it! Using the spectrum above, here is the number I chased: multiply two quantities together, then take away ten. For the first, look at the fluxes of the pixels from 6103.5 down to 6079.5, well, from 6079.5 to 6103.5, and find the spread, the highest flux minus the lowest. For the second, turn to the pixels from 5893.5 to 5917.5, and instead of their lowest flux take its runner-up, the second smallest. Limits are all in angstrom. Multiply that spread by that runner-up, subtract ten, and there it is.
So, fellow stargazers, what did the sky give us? -5.6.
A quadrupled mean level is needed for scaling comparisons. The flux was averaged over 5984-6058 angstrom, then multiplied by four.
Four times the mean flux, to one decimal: 19.7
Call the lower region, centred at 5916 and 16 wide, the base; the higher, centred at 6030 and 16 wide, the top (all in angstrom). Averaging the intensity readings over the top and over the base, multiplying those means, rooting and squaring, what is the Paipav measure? 23.1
